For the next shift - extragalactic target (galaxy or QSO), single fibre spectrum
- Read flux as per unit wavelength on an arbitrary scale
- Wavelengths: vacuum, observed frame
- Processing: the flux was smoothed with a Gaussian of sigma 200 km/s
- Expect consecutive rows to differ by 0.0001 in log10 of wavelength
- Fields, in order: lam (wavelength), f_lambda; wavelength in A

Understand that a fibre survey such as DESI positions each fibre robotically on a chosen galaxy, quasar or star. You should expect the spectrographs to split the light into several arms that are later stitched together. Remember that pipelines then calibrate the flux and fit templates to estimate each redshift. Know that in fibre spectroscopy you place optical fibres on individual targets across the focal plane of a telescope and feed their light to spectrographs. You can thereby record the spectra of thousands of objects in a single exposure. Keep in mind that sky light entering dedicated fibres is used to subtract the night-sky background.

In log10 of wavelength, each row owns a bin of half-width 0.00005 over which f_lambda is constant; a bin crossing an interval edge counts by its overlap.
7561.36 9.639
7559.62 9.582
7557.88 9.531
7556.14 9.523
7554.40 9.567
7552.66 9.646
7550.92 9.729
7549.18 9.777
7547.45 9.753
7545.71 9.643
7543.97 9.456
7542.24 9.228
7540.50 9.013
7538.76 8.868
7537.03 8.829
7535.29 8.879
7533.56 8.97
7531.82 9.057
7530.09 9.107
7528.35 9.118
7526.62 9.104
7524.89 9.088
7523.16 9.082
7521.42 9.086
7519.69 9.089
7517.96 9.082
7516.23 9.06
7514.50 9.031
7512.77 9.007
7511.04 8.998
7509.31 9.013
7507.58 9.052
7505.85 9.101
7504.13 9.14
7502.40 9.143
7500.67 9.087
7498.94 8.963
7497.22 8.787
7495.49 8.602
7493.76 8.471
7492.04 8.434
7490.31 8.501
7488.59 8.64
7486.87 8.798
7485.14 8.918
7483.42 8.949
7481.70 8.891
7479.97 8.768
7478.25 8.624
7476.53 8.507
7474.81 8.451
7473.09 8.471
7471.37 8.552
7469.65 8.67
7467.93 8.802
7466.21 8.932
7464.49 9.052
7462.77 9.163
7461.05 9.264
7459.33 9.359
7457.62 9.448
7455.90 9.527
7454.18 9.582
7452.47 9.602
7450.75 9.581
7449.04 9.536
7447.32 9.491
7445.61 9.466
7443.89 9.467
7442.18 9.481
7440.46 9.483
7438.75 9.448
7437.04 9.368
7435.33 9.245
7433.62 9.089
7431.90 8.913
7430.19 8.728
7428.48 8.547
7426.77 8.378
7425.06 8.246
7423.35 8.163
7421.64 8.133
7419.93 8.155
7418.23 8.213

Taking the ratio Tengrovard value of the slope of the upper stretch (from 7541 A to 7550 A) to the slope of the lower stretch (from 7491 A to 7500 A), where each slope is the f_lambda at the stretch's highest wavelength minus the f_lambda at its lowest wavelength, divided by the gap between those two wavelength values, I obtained 1.0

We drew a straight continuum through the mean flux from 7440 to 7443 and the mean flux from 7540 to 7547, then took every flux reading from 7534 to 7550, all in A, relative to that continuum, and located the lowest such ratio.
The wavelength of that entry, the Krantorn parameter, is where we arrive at 7537.03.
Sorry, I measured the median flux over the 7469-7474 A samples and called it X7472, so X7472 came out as 8.55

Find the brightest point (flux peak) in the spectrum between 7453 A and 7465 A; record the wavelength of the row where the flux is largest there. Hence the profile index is 7454.18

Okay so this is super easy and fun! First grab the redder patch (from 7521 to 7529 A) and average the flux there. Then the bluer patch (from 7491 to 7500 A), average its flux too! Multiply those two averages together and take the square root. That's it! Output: 8.87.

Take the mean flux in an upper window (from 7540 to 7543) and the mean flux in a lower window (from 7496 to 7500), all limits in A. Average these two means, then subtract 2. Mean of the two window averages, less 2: 7.0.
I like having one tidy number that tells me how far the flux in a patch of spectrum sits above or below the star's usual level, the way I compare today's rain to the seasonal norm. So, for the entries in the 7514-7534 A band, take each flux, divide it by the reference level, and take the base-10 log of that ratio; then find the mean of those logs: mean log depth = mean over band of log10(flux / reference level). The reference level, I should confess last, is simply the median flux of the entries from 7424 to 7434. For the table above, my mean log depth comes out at 0.021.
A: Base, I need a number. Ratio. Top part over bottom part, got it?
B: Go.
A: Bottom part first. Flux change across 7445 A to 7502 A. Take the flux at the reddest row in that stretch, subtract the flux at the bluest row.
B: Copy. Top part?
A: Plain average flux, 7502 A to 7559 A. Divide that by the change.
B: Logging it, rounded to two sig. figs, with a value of -24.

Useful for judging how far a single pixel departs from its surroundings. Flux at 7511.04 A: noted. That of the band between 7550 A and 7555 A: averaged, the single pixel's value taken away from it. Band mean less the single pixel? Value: 0.65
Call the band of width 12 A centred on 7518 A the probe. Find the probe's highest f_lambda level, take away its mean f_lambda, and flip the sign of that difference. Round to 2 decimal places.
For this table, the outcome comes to -0.03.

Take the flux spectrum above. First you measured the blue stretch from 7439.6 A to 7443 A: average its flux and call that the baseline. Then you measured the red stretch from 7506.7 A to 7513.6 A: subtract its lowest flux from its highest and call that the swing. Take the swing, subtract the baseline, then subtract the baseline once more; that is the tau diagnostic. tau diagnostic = -18.9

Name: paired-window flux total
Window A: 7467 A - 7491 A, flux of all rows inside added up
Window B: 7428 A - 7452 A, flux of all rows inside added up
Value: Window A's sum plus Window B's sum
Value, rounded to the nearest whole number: 251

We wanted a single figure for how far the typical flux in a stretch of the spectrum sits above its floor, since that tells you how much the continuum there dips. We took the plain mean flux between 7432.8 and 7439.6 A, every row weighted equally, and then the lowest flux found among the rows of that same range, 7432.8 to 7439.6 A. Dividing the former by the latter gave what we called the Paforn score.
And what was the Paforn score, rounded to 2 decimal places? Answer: 1.02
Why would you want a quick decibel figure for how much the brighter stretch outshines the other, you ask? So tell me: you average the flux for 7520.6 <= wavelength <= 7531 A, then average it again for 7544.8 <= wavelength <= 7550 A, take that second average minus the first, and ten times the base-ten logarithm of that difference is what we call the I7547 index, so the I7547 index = -2.0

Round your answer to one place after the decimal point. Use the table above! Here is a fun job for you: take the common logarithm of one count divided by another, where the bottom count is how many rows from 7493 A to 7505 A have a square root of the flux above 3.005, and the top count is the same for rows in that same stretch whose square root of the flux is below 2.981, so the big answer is 0.0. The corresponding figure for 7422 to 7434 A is 0.7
